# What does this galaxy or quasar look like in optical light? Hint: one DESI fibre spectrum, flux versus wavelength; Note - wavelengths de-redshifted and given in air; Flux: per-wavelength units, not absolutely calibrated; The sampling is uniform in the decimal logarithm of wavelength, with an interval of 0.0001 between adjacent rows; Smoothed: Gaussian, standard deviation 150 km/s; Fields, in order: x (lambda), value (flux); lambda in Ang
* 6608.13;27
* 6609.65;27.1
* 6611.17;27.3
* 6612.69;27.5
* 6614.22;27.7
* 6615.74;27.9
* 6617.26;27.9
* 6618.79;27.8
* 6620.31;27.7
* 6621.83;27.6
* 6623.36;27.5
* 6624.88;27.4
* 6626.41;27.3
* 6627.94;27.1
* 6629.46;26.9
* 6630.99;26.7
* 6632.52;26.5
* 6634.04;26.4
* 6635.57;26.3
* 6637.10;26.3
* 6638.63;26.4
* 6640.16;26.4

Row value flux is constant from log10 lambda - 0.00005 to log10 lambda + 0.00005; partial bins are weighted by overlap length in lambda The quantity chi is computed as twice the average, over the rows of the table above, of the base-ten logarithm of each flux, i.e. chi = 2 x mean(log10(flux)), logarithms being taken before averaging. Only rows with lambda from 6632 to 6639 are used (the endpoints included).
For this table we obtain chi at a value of 2.84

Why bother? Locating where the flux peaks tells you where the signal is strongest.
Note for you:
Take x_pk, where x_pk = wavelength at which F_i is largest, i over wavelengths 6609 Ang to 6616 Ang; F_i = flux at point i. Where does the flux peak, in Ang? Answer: 6615.74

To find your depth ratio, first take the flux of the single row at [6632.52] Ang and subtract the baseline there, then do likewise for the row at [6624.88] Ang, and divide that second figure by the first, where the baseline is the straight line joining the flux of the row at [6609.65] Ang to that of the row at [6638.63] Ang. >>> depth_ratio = -14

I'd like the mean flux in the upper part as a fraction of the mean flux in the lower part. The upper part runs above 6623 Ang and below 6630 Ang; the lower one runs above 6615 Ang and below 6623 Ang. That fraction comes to 0.981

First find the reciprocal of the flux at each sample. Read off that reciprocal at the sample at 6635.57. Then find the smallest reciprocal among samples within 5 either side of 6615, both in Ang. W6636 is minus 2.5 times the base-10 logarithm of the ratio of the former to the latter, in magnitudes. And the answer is -0.064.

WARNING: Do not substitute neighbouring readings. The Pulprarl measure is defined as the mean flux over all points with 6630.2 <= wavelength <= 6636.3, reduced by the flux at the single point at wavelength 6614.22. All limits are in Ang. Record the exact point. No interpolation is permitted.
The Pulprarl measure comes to -1.2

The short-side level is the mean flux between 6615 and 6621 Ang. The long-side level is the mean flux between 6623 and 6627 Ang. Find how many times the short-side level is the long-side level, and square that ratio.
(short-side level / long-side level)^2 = 1.03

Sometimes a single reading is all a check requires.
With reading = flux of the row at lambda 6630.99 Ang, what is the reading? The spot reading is 26.7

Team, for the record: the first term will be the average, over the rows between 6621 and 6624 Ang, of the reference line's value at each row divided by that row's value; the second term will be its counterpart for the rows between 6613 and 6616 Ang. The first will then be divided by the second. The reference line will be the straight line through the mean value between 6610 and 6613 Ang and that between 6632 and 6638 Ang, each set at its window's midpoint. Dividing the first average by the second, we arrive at 1.00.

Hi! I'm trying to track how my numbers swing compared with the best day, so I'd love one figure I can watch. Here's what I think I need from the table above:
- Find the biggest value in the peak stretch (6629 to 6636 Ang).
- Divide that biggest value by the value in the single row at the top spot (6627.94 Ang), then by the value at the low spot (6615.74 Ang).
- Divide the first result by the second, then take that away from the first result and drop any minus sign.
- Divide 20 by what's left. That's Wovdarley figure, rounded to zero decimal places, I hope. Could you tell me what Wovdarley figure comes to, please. 542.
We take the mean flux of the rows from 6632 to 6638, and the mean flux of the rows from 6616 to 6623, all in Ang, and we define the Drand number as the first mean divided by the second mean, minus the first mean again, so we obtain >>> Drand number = -25.4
